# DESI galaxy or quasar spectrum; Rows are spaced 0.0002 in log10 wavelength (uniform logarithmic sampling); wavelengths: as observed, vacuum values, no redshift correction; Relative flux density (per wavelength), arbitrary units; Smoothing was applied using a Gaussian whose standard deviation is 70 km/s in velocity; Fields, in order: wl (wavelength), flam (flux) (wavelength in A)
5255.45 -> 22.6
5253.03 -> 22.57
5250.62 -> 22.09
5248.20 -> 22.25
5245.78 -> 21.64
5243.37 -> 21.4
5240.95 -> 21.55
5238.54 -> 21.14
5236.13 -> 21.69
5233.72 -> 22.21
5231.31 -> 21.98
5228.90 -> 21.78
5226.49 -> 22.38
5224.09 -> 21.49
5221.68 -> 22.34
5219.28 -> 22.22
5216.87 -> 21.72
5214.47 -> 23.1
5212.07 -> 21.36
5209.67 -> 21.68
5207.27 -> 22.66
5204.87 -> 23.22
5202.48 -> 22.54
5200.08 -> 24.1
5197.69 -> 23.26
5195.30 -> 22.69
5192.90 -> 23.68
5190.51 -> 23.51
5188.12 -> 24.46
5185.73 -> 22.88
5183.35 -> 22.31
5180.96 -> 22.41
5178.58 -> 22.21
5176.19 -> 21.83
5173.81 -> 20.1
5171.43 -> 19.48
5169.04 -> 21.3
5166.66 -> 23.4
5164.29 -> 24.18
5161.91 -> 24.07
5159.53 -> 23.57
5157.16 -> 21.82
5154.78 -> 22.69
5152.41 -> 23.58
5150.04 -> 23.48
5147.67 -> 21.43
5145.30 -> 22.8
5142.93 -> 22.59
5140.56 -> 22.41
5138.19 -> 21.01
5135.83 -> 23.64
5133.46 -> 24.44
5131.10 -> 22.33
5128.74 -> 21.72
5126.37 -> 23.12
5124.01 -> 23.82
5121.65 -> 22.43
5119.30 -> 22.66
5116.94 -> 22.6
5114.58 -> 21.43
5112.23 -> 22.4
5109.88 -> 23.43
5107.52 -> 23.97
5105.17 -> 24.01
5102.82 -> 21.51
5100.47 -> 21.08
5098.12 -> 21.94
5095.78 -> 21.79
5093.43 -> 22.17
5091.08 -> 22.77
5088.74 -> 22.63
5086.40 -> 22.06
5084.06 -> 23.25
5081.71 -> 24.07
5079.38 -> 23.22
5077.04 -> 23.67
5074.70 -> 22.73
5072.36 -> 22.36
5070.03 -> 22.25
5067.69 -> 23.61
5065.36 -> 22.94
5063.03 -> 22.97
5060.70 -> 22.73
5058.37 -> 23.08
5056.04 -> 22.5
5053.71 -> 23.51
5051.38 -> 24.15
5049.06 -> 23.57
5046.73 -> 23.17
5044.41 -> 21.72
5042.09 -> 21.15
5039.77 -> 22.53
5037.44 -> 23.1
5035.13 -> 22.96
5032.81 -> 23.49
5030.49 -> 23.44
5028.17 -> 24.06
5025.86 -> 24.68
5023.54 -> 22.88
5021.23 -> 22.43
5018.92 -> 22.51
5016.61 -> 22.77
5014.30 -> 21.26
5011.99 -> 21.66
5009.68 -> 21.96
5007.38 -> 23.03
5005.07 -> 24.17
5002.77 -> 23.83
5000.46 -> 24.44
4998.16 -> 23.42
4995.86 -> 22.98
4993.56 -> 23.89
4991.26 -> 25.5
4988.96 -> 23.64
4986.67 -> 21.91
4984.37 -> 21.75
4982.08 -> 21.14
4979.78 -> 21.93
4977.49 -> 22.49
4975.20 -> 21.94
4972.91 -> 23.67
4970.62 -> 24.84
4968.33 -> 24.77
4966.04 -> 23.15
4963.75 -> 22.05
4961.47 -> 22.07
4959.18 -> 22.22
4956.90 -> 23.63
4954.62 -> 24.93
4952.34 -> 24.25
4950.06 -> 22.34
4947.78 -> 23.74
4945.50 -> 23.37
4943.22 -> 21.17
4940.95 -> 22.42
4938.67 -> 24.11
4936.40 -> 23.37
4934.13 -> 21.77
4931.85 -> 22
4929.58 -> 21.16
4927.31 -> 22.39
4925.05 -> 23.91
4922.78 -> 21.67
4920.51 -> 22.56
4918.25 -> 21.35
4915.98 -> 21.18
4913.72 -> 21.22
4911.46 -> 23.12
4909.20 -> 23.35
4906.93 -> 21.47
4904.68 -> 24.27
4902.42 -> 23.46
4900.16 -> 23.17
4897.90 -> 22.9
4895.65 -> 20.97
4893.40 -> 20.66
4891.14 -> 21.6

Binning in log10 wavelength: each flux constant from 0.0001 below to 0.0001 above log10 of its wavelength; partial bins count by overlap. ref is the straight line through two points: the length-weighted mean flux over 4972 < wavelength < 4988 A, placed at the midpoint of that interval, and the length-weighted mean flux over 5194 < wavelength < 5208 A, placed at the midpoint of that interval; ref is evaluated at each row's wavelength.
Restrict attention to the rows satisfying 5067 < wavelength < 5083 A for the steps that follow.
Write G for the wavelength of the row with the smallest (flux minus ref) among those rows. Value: 5070.03 A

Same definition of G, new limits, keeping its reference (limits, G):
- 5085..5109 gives 5100.47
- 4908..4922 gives 4915.98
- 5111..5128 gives 5114.58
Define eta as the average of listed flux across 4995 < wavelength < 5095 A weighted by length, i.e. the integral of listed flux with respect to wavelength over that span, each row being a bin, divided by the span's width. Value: 23.0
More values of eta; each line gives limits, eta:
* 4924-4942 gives 22.6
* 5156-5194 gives 22.6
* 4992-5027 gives 23.1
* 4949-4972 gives 23.4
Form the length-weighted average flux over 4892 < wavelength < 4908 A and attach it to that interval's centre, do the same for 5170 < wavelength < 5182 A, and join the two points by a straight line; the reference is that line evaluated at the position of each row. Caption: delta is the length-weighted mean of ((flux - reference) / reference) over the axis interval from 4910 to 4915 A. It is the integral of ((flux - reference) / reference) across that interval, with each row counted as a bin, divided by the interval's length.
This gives -0.006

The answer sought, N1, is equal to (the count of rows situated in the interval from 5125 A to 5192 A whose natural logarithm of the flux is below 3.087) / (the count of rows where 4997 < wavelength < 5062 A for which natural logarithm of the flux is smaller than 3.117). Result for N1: 0.9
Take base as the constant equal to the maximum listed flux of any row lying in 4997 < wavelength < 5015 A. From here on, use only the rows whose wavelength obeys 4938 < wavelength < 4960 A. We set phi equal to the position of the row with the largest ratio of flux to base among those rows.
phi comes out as 4954.62 A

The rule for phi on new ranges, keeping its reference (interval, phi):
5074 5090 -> 5081.71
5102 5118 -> 5105.17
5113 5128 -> 5124.01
